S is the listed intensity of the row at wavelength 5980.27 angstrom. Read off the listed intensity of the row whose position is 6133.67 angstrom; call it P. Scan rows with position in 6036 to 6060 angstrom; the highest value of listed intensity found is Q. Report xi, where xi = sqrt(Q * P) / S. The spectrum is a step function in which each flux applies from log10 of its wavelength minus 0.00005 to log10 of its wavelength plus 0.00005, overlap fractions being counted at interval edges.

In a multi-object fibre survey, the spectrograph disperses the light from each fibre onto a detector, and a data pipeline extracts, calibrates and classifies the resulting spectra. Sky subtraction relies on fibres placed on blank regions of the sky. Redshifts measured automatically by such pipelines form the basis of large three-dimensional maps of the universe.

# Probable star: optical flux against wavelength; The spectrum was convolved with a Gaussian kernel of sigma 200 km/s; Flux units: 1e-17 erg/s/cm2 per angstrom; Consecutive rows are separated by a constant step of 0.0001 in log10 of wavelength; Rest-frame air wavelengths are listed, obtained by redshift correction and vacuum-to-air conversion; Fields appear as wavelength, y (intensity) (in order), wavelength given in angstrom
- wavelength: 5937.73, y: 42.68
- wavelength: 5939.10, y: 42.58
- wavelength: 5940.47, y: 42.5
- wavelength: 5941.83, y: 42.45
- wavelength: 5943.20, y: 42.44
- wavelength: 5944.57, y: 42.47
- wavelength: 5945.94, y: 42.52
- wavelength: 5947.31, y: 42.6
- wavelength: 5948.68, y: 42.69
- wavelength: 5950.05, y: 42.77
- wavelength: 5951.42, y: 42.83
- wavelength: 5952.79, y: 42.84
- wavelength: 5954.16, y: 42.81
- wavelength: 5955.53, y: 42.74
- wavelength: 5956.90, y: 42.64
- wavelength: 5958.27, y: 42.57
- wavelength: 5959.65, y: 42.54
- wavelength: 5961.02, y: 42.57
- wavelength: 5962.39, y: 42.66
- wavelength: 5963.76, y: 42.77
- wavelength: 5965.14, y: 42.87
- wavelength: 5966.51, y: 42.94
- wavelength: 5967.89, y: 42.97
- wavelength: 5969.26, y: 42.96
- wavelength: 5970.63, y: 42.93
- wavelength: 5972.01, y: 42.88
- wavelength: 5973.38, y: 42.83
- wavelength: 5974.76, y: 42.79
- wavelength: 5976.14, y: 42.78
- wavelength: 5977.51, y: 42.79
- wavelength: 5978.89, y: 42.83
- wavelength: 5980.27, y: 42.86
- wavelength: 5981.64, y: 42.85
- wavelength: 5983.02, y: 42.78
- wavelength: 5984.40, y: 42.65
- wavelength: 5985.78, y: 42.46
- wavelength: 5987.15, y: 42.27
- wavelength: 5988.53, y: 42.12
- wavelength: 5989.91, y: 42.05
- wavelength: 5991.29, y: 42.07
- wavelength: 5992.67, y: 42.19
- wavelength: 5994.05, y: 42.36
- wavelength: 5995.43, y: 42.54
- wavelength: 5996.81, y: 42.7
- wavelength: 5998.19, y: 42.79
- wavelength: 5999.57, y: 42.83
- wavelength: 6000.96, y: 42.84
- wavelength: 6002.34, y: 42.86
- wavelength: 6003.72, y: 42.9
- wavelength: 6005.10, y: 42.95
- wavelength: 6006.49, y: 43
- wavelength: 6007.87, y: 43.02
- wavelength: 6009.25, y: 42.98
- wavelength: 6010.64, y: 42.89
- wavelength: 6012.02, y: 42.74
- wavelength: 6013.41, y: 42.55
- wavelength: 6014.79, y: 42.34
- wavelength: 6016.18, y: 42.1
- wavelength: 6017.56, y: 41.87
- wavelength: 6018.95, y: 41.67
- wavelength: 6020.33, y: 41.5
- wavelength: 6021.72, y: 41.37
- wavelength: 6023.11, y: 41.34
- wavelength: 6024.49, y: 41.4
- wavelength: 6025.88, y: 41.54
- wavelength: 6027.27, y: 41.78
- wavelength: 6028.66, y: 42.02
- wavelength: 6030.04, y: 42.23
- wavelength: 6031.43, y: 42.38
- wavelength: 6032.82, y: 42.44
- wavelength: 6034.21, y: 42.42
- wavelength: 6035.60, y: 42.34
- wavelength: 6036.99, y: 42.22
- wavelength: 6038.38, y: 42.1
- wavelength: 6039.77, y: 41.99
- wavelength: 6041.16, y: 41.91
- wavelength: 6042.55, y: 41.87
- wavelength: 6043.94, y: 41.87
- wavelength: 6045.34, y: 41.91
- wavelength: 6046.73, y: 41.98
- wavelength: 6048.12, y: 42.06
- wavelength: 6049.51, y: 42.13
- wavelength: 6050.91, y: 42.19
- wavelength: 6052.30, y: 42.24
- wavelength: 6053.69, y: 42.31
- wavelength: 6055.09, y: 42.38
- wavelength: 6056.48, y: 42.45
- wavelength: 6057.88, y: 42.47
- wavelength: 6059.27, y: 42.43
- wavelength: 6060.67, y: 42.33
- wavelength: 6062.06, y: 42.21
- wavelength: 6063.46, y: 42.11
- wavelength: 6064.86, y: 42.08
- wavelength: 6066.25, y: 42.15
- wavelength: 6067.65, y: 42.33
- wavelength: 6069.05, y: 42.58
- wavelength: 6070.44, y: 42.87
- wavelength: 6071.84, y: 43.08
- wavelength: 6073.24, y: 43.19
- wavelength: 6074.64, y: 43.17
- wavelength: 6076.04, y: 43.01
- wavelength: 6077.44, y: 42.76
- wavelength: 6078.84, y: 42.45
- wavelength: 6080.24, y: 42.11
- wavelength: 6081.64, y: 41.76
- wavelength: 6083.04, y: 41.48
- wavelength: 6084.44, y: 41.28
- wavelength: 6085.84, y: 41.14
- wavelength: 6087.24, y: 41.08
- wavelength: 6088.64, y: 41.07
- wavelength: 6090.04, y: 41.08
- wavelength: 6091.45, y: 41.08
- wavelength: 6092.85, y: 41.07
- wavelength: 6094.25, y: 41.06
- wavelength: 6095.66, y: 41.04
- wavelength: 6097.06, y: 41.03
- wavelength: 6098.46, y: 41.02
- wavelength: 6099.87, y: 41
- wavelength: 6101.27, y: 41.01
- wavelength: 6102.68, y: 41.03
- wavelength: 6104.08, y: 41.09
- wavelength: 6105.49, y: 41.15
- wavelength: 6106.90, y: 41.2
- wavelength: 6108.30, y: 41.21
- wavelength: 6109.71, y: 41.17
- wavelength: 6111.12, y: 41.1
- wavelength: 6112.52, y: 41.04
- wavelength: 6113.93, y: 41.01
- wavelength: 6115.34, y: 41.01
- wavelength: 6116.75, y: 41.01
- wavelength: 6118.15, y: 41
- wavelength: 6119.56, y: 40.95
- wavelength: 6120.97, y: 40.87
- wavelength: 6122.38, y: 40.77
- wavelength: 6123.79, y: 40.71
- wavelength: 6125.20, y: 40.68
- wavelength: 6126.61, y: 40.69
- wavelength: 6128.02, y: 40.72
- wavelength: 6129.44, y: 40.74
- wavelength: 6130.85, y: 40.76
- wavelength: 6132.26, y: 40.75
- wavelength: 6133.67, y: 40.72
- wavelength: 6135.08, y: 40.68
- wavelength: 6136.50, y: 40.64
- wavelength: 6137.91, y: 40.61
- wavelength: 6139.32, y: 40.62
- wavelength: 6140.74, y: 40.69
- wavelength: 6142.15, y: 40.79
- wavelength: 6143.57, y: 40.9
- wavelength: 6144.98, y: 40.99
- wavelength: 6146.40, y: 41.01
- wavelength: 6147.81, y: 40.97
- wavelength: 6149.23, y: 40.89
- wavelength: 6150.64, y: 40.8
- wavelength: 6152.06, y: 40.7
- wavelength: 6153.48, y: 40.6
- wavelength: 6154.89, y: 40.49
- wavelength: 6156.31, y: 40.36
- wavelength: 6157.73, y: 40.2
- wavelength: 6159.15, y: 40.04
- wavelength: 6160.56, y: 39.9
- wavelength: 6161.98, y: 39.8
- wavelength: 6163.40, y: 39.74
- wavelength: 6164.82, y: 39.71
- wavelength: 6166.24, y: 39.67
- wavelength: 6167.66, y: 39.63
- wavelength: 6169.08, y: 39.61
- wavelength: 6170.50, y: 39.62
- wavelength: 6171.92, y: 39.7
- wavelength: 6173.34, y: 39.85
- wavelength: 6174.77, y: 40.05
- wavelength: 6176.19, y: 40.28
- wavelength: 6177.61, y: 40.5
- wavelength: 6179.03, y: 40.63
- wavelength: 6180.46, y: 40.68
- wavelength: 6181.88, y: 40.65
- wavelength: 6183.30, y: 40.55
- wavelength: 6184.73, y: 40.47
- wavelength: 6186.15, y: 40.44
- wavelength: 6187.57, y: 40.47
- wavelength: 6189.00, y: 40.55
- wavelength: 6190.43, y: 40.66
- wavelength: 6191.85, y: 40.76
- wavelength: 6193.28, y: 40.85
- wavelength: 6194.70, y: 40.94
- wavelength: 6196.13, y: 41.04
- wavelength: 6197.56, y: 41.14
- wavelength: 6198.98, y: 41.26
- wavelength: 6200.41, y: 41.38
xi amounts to 0.97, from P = 40.72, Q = 42.47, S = 42.86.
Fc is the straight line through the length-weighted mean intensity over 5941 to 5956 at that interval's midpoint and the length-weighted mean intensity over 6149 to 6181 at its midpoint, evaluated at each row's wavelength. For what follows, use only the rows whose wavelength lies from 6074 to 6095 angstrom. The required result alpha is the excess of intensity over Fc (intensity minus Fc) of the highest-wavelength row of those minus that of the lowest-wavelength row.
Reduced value -1.9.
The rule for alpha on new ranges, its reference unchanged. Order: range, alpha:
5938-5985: 0.6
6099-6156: 0.1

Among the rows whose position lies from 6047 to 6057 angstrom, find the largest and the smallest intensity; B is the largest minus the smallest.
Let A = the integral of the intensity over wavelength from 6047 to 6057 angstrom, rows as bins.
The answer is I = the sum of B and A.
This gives 423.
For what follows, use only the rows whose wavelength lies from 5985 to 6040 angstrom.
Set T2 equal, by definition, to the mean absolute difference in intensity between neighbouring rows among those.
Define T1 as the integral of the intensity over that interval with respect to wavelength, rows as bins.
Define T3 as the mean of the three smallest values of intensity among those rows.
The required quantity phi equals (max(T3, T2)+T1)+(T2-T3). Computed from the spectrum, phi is 2327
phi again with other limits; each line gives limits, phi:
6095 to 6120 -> 1027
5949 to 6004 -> 2348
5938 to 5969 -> 1323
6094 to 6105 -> 451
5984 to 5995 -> 465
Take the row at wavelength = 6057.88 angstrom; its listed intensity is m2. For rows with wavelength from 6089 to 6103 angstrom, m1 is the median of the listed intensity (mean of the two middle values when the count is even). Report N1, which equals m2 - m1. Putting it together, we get 1.4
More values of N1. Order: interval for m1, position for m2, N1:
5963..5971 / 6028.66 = -0.9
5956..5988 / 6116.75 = -1.8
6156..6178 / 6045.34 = 2.1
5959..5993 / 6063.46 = -0.7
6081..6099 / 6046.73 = 0.9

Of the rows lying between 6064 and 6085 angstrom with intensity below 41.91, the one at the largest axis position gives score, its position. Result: 6084.44 angstrom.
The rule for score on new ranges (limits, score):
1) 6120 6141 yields 6140.74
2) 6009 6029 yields 6027.27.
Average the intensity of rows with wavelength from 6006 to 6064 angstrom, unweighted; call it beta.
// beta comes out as 42.2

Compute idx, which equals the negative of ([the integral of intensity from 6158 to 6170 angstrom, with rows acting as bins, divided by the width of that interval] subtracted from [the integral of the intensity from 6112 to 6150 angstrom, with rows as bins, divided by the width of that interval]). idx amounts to -1.0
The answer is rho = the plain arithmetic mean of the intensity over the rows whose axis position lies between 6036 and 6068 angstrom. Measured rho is 42.2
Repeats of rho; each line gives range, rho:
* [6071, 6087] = 42.3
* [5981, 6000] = 42.5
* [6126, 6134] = 40.7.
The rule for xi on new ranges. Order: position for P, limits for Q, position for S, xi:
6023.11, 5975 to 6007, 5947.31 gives 0.99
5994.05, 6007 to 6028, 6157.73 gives 1.06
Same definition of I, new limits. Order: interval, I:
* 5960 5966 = 257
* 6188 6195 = 285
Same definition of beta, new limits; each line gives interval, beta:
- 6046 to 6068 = 42.2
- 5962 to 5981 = 42.8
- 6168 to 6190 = 40.3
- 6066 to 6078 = 42.8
